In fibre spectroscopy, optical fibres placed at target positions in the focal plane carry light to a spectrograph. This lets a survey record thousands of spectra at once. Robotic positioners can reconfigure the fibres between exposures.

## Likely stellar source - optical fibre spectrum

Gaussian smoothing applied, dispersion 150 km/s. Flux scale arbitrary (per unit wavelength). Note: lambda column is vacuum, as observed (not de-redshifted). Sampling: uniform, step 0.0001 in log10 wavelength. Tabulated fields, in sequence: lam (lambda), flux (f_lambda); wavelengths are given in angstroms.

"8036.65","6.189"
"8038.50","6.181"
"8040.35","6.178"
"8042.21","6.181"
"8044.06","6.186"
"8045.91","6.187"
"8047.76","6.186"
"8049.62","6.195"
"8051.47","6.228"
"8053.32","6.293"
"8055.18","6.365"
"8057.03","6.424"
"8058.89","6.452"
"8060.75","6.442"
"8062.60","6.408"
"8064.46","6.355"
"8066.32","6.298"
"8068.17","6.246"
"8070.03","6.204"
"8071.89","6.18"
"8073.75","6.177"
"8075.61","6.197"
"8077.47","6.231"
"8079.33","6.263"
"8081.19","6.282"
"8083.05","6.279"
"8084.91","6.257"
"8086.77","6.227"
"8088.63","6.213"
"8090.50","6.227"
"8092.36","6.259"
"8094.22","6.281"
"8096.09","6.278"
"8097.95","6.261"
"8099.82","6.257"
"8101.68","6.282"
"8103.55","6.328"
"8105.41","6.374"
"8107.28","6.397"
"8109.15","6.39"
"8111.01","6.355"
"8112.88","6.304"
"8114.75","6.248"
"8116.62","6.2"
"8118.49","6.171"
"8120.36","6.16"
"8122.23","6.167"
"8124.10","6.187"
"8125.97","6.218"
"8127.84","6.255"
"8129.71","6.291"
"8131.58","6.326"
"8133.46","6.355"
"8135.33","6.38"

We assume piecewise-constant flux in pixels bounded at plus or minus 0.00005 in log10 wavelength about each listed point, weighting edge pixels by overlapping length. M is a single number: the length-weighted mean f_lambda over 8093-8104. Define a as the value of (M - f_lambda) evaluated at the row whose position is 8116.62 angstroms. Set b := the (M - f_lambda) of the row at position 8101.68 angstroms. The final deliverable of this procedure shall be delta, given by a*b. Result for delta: -0.0004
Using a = 0.08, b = -0.005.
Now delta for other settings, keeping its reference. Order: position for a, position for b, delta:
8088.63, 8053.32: -0.0010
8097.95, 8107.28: -0.0019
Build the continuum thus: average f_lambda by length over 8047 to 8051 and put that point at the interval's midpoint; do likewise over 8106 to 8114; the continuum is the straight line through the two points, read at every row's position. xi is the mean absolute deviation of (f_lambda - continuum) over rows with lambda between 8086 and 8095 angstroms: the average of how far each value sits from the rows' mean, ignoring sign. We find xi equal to 0.017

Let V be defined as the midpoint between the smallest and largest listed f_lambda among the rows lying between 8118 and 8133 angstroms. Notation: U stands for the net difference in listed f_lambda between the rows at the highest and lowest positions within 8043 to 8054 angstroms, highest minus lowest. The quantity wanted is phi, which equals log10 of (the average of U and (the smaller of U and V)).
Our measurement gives -1.0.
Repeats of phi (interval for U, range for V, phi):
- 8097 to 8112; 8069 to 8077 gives -1.0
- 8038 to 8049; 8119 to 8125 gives -2.3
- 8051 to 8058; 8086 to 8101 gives -0.7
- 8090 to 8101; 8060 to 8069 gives -1.5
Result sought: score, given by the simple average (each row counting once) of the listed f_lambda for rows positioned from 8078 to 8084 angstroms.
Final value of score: 6.27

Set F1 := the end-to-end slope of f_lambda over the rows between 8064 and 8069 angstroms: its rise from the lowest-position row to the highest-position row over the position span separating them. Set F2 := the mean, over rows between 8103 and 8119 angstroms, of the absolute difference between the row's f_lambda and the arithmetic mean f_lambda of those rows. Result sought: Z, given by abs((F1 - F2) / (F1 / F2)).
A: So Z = 0.23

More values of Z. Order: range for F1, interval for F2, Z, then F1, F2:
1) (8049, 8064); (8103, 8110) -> 0.01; 0.016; 0.02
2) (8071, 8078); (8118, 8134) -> 0.36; 0.009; 0.06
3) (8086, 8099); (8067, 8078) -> 0.13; 0.003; 0.02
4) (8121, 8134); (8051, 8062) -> 0.24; 0.017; 0.07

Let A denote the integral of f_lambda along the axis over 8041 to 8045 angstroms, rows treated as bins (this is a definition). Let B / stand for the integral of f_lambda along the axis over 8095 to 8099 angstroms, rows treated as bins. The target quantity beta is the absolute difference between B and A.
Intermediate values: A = 24.7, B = 25.0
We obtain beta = 0.3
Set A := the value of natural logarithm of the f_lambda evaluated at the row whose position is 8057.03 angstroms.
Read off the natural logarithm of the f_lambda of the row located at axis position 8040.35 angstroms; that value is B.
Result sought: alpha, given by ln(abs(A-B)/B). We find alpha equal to -3.8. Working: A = 1.86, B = 1.82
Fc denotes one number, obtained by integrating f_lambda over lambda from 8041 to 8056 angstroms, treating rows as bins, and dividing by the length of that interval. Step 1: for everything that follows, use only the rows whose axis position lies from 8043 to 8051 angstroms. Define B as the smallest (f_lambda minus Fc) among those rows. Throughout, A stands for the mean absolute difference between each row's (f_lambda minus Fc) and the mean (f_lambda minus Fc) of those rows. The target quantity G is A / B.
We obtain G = -0.1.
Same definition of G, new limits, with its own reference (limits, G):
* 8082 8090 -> -2.3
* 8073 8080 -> -0.6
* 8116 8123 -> -0.2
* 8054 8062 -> 0.2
